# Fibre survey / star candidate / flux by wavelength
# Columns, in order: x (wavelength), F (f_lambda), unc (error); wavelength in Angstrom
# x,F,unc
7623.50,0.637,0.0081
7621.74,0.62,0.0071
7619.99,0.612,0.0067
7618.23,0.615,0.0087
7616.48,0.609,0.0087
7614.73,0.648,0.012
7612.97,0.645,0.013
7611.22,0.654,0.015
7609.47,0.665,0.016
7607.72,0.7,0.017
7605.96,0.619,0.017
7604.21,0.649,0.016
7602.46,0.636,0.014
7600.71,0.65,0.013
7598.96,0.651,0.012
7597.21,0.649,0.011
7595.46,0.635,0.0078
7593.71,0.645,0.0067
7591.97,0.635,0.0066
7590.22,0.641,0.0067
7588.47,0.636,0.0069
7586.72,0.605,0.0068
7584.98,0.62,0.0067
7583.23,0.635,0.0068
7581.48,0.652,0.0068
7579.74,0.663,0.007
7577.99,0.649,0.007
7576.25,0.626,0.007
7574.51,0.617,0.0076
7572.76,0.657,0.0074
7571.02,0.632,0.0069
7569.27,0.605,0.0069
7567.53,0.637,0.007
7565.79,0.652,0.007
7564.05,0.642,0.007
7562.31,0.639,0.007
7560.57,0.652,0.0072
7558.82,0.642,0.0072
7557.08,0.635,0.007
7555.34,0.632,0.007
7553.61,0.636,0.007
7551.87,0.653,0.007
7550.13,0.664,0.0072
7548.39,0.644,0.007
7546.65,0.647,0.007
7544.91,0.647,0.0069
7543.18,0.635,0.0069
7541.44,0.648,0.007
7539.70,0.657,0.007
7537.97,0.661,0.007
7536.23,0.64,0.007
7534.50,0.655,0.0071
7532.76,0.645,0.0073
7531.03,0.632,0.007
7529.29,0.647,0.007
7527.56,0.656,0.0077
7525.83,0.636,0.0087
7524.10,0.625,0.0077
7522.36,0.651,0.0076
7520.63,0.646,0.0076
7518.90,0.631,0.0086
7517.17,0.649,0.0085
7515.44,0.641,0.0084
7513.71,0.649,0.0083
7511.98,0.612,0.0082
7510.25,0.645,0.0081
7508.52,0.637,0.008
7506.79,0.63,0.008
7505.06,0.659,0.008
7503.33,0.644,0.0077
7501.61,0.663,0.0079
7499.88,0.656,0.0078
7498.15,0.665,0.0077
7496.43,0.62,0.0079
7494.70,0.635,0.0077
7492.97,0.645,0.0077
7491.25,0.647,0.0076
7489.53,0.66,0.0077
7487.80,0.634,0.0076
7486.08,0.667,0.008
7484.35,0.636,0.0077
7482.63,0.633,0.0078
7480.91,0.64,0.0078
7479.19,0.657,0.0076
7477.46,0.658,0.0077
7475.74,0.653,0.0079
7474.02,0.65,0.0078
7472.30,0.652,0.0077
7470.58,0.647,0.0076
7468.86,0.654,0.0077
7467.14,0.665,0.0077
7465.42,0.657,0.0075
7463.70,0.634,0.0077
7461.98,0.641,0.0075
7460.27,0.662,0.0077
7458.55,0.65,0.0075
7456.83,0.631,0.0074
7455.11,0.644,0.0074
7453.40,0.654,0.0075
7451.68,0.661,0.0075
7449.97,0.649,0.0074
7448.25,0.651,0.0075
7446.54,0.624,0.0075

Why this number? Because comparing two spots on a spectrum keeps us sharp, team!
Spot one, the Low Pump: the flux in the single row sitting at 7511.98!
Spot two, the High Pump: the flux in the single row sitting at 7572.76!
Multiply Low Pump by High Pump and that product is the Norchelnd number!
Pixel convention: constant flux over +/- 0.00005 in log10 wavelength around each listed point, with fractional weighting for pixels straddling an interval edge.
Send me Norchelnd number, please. 0.402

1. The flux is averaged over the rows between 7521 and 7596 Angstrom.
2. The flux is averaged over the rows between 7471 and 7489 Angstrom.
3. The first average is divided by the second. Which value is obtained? 0.99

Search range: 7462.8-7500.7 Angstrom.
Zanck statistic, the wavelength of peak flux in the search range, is 7486.08 Angstrom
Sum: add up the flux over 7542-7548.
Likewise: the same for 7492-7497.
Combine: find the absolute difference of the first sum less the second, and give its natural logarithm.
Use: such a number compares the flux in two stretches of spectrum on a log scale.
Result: -3.5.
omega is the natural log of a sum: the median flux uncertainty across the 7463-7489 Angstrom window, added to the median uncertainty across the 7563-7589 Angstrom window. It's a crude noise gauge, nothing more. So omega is -4.22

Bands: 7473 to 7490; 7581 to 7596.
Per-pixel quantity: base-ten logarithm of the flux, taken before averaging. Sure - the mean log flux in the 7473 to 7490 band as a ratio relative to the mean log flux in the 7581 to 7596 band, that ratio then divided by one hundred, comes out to 0.0095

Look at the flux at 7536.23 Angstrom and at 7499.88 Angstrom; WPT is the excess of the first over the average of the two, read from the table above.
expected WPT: -0.008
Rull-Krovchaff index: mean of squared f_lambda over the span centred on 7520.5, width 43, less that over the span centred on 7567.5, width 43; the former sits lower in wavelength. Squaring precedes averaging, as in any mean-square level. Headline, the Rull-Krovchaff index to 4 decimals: 0.0072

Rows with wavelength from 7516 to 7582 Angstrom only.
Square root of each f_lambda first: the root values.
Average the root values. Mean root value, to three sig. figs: 0.802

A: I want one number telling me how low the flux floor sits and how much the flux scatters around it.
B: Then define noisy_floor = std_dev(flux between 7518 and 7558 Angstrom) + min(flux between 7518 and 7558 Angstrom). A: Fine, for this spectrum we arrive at 0.635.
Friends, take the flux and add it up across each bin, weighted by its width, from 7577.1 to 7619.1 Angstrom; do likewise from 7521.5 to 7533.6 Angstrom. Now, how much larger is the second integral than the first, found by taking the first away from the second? -19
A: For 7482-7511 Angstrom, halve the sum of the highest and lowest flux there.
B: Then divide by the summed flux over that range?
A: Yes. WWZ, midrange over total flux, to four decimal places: 0.0586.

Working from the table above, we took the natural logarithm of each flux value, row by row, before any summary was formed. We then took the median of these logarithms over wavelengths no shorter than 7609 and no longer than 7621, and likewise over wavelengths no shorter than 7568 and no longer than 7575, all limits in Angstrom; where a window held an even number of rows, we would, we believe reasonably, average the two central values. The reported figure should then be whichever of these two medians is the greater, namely -0.439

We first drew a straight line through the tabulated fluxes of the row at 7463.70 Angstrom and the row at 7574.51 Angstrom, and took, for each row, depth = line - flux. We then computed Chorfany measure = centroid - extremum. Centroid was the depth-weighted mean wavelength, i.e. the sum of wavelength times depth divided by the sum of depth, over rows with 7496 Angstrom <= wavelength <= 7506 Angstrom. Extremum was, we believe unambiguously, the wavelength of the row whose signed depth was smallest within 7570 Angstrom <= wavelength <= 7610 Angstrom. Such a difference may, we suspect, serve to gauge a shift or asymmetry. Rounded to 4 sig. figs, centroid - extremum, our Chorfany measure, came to -106.0 Angstrom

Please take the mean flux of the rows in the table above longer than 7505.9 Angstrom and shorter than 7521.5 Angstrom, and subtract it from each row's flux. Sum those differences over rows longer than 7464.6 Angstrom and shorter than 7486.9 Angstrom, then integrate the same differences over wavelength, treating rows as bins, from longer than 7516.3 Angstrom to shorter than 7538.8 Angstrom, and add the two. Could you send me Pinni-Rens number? 0.32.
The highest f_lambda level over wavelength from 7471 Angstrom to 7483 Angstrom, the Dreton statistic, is 0.658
